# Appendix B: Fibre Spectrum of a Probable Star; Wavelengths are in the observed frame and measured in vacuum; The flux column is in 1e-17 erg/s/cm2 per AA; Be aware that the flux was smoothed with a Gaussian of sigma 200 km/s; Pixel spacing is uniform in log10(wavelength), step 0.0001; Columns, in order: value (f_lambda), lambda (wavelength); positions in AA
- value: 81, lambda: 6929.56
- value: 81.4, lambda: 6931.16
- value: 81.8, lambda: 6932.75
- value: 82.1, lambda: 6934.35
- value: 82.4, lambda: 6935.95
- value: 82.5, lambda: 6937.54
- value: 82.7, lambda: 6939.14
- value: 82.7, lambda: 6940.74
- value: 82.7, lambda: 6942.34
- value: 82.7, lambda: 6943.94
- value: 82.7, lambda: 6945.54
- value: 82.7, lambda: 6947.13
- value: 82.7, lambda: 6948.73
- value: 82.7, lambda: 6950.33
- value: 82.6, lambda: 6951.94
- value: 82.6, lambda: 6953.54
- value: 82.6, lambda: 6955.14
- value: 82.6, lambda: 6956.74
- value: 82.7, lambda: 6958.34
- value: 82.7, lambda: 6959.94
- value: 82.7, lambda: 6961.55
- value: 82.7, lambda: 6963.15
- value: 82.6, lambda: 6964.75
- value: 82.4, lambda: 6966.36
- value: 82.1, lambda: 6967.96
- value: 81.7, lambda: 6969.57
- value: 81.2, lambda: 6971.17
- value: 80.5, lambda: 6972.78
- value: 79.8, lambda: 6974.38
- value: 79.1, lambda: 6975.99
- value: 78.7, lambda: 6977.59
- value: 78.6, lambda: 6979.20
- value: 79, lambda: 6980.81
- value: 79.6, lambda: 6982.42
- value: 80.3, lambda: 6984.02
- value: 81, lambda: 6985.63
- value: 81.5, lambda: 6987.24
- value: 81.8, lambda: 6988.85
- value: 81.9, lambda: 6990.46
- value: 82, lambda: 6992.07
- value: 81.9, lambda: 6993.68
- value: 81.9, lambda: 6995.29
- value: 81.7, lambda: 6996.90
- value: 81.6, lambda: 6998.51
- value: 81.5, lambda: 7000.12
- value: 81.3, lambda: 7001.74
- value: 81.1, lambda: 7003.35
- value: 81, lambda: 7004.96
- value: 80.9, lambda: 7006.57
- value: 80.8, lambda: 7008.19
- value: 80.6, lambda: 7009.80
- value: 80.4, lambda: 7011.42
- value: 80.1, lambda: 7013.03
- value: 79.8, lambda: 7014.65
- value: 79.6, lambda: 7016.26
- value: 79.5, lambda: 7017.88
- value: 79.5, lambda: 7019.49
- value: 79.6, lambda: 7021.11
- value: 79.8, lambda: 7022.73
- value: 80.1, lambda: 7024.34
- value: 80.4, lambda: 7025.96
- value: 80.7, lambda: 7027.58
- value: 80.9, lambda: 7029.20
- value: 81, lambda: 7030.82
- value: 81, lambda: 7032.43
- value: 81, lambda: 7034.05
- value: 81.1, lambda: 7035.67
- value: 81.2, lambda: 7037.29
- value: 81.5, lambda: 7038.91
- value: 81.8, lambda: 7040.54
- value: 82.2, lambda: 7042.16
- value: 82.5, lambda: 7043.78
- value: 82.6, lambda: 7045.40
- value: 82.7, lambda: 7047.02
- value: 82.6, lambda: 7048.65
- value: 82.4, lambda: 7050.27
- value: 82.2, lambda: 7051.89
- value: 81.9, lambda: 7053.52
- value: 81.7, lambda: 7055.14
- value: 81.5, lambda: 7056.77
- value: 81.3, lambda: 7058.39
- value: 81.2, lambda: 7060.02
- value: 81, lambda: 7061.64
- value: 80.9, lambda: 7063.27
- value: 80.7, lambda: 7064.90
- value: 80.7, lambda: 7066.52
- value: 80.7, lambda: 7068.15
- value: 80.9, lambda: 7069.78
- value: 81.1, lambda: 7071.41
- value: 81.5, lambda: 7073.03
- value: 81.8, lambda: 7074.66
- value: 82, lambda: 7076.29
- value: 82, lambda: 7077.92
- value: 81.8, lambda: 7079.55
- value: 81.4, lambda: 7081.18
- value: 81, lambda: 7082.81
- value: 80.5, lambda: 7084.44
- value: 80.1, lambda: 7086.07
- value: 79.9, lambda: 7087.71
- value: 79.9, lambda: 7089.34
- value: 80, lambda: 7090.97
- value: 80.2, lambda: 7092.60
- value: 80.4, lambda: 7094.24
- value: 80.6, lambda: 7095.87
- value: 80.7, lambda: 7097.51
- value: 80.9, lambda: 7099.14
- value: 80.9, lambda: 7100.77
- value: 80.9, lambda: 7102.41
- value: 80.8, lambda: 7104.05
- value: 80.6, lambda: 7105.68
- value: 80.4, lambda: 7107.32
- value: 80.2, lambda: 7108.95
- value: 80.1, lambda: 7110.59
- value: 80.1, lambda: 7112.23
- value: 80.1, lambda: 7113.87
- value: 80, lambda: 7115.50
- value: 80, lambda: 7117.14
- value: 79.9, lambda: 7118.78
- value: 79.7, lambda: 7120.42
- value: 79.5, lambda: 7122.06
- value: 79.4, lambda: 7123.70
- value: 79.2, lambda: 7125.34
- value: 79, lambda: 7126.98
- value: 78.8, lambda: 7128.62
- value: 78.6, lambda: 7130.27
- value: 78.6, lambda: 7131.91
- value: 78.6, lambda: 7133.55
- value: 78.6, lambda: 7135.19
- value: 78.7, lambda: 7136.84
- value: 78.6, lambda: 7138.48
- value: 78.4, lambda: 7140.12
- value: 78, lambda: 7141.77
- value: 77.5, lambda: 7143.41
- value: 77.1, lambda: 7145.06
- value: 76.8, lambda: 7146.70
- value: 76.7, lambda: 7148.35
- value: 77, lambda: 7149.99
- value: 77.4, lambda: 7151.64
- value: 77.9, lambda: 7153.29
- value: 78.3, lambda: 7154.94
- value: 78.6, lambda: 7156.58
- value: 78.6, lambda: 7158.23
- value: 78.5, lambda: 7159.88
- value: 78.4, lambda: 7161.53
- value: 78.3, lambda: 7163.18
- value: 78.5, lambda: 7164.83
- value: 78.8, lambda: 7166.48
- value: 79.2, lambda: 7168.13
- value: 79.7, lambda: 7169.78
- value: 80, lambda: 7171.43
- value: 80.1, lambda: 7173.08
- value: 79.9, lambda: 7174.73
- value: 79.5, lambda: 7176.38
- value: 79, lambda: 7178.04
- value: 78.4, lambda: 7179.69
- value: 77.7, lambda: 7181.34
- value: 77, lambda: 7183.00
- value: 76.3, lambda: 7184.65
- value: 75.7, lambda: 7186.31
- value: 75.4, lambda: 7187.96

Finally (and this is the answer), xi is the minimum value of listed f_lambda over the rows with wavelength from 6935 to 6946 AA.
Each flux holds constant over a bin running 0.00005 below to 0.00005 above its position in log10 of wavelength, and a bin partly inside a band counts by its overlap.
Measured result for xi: 82.4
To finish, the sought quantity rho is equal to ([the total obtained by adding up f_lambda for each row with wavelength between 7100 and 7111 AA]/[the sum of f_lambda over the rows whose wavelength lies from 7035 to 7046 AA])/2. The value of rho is 0.492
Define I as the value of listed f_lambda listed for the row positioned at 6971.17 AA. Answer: 81.2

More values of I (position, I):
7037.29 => 81.2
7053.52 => 81.9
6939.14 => 82.7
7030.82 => 81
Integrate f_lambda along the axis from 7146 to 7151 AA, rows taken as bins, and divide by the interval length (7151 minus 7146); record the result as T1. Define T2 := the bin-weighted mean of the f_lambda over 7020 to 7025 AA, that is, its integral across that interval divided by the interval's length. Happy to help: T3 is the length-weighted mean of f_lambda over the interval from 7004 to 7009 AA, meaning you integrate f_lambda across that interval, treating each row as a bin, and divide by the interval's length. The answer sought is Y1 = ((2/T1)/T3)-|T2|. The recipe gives -79.8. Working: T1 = 77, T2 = 79.8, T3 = 81.0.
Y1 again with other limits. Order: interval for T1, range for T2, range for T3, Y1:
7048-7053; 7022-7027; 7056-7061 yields -80.2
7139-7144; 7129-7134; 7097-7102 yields -78.6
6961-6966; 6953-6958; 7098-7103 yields -82.7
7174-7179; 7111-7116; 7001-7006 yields -80.1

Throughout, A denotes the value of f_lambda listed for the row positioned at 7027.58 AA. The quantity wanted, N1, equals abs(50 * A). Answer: 4035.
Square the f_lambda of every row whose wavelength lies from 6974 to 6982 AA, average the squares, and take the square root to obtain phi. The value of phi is 79.0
